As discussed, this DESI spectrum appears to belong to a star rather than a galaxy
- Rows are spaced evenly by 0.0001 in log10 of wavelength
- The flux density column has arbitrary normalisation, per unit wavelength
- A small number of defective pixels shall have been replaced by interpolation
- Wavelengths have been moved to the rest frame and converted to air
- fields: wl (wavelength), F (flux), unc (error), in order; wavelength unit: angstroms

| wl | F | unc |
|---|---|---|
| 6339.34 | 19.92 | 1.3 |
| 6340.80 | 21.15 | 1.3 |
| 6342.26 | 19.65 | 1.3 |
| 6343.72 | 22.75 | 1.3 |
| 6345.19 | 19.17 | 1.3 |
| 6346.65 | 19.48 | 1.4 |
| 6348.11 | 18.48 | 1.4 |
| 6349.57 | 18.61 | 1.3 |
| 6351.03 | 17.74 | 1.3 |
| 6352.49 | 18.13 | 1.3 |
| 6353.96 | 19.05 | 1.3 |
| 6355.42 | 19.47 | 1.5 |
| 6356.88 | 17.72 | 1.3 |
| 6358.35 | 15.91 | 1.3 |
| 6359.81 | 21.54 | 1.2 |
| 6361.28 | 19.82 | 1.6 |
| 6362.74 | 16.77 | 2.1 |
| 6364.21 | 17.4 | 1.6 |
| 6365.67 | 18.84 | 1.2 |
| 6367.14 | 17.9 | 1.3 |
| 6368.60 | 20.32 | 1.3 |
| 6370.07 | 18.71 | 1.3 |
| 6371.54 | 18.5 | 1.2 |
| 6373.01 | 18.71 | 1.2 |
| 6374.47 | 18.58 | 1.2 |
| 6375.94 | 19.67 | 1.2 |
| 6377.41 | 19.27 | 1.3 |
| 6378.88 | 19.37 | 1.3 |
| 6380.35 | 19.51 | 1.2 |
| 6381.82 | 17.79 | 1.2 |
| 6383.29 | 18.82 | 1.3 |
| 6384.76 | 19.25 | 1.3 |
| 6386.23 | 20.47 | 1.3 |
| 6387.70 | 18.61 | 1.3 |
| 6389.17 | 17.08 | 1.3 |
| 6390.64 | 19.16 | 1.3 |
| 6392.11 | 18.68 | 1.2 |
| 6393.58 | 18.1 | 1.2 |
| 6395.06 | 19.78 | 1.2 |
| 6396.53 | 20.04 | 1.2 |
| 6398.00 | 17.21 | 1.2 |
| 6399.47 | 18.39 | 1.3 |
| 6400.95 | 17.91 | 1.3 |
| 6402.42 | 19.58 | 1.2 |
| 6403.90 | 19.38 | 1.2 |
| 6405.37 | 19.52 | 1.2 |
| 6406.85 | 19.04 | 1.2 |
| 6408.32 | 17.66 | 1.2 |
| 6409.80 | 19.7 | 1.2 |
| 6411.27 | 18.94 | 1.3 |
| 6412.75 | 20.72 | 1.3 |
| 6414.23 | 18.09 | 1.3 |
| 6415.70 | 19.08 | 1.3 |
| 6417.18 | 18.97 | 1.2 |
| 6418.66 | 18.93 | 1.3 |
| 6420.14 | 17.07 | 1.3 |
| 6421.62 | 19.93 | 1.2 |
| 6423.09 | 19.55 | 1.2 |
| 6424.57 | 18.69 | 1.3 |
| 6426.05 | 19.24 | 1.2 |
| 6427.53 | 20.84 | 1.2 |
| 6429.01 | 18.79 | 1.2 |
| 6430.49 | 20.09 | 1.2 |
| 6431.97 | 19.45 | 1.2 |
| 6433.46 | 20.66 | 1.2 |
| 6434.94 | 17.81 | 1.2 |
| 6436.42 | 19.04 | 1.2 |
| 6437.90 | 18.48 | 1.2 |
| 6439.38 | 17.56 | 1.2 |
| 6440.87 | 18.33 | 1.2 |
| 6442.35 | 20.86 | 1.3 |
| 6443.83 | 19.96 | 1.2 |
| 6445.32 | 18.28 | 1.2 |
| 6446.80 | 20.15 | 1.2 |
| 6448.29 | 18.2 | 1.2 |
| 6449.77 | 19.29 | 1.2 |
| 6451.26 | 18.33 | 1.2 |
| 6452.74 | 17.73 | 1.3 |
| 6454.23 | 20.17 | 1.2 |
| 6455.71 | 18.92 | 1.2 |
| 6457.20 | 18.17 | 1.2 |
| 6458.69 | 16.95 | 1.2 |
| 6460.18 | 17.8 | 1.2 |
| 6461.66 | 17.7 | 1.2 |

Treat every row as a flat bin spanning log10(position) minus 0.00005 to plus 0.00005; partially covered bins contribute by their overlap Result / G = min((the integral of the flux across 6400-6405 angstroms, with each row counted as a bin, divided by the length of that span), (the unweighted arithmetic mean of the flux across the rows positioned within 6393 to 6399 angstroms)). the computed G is 18.8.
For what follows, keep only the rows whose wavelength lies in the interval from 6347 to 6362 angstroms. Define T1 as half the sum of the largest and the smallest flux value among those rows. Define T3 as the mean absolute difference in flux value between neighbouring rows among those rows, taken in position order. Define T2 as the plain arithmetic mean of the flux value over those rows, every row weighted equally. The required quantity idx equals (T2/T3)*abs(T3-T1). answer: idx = 212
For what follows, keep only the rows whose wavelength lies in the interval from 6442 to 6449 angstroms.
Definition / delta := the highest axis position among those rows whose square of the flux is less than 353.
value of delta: 6448.29 angstroms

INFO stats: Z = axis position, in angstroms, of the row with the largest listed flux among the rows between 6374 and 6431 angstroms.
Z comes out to 6427.53 angstroms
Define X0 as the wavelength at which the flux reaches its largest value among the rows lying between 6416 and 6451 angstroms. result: 6442.35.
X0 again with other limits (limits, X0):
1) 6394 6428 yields 6427.53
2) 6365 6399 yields 6386.23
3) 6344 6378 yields 6359.81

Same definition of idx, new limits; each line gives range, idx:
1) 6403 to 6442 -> 282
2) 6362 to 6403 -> 313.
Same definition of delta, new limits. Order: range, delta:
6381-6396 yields 6393.58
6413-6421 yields 6420.14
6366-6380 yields 6374.47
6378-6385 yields 6381.82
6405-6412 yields 6408.32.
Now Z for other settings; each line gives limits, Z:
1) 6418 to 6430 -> 6427.53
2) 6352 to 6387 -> 6359.81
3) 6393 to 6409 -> 6396.53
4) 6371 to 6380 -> 6375.94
